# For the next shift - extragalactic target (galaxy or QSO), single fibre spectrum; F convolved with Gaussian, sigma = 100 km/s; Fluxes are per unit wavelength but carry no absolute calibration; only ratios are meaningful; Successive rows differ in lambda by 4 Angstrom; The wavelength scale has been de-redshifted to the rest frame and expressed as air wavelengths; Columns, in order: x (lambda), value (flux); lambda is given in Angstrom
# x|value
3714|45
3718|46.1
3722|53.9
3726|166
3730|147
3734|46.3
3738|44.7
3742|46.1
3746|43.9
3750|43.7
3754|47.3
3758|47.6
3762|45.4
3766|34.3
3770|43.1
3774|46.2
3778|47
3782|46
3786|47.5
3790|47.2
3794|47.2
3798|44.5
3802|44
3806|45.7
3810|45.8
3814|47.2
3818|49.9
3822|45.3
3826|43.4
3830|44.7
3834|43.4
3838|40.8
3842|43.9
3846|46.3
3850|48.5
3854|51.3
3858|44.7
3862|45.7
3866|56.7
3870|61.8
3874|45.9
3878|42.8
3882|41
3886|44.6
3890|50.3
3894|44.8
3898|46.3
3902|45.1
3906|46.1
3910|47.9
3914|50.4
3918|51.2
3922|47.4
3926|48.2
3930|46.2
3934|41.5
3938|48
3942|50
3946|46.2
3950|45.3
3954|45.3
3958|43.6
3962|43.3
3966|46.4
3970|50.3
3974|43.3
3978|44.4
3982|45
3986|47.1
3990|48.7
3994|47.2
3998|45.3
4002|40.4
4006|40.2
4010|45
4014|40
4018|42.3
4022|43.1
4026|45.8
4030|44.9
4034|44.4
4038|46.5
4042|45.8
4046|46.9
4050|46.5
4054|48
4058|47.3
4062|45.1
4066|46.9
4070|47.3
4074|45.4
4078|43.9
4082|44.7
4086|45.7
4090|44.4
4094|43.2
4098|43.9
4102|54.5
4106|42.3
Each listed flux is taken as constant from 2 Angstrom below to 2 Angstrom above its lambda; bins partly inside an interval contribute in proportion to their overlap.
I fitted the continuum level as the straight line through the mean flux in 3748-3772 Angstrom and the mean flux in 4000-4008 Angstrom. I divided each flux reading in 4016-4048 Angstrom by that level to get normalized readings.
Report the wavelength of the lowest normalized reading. 4018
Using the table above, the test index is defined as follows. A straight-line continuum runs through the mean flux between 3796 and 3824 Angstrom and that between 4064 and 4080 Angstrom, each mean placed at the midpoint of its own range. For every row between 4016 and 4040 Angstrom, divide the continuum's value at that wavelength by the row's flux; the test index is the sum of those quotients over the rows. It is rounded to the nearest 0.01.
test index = 6.20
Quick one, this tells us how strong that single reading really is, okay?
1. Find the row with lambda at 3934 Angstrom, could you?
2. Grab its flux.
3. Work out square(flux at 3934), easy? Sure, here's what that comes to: 1722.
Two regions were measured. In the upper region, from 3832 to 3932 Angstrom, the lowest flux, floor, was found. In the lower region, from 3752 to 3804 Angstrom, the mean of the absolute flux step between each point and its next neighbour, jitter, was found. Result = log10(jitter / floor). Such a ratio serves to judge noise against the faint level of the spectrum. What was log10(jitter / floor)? -1.18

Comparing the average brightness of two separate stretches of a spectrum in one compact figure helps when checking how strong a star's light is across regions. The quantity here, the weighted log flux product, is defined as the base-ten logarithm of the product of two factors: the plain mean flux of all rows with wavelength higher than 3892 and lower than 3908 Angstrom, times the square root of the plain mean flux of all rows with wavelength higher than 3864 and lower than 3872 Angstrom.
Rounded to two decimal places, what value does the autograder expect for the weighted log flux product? 2.55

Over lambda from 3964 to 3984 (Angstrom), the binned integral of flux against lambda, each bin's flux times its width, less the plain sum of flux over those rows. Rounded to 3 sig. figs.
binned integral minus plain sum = 688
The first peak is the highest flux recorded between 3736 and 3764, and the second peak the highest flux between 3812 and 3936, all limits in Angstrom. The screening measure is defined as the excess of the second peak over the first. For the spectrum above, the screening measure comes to 14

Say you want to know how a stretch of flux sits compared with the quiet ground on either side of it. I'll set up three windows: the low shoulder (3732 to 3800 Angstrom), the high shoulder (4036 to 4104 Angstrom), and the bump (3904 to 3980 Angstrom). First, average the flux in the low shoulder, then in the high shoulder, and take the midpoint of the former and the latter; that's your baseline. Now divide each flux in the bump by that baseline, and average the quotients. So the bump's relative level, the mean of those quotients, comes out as 1.02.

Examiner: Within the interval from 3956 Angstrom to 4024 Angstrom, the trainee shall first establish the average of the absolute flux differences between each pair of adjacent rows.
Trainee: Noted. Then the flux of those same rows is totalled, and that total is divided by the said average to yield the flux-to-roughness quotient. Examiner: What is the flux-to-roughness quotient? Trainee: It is 294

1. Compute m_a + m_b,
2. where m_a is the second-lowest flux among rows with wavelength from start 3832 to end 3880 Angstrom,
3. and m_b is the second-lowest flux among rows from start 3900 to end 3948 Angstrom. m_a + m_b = 87.9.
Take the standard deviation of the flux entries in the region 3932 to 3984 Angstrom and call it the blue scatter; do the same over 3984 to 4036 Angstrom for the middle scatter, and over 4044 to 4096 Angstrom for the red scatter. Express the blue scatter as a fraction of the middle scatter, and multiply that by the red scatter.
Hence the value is 1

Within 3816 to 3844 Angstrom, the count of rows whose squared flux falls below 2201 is 6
